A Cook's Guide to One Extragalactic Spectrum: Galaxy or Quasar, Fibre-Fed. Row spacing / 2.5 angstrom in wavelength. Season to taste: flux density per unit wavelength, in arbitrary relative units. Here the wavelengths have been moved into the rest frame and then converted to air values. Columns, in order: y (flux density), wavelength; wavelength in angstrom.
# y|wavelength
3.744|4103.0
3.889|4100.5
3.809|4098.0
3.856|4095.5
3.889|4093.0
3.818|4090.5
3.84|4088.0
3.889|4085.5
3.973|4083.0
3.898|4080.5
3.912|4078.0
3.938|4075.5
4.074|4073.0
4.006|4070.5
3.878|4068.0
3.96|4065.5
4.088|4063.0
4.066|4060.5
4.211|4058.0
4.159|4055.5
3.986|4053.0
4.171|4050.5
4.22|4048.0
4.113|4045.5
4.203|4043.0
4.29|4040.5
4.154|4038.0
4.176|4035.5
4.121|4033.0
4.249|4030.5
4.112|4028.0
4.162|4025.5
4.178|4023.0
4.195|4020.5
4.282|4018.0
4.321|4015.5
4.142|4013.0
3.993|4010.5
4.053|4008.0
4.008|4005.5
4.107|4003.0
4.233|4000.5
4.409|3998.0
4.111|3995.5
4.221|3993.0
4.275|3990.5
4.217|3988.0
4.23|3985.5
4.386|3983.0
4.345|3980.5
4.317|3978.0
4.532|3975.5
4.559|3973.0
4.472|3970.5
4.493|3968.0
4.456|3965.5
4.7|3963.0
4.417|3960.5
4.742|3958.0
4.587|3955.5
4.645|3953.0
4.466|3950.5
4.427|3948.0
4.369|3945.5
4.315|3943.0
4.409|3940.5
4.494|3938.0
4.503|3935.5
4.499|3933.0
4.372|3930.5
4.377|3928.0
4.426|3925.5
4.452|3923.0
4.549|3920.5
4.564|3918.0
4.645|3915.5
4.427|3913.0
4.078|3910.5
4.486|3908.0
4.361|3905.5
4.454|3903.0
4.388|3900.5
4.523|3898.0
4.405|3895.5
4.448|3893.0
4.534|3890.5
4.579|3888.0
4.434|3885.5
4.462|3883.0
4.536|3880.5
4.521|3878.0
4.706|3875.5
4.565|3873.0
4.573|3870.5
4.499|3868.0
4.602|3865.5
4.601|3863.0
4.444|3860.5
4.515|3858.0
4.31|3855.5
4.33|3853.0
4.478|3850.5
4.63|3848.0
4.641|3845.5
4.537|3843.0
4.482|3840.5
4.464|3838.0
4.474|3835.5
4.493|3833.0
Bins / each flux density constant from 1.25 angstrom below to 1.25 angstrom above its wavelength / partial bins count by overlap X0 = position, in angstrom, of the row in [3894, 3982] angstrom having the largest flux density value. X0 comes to 3958.0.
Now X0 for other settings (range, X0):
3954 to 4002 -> 3958.0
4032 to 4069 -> 4040.5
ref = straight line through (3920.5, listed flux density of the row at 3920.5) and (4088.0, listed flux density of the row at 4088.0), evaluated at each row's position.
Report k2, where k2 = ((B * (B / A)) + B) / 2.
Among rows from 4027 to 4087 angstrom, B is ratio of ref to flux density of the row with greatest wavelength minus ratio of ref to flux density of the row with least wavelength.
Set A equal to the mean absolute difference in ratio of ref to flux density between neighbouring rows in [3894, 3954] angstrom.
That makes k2 0.00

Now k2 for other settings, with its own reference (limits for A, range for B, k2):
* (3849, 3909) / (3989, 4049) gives 0.03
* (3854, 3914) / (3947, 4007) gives 0.06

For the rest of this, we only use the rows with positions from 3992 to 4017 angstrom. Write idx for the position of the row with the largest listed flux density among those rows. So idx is 3998.0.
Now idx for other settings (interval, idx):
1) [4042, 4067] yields 4048.0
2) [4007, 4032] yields 4015.5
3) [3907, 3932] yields 3915.5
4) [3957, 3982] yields 3958.0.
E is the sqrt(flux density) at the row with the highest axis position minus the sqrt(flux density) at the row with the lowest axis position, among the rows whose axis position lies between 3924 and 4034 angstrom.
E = -0.074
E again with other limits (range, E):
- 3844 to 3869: -0.033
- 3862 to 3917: 0.010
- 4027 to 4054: -0.031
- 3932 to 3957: 0.021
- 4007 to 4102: -0.041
